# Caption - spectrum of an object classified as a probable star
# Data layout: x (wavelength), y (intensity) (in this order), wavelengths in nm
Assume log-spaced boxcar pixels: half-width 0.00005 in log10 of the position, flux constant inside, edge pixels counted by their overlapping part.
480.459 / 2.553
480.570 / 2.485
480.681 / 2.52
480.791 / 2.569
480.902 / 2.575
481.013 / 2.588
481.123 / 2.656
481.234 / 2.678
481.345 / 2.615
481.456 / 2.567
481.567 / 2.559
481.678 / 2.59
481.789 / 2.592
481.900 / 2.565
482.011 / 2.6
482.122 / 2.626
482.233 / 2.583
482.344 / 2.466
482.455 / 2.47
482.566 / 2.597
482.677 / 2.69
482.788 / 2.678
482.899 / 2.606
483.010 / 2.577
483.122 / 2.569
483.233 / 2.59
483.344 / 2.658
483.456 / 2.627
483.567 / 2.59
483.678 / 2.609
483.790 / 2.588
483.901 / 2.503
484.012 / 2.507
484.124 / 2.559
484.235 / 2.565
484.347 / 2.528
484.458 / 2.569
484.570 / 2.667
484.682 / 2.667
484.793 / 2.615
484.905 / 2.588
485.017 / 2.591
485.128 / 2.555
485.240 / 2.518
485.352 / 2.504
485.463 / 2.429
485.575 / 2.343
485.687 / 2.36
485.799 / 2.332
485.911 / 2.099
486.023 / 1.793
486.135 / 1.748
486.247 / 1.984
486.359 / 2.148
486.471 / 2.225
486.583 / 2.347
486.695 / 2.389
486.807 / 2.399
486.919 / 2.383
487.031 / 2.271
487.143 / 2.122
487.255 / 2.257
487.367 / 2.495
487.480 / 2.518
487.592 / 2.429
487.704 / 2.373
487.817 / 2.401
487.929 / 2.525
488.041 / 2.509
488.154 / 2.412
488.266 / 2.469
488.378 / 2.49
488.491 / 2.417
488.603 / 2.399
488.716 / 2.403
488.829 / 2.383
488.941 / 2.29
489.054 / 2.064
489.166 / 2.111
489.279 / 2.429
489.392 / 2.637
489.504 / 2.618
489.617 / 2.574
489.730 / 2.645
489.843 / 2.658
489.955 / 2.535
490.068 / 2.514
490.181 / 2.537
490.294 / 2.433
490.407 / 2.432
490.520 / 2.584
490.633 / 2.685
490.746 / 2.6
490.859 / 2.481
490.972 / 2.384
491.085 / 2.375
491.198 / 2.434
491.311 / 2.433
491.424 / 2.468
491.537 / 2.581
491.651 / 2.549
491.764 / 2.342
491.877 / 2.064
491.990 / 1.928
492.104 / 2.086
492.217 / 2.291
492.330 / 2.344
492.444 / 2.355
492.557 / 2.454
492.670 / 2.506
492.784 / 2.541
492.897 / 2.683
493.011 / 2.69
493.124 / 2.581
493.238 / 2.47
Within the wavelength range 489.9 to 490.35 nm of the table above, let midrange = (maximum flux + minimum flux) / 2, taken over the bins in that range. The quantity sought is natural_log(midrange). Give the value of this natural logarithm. 0.91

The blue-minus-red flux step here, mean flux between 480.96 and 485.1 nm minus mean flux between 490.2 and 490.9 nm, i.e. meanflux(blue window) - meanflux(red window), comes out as 0.06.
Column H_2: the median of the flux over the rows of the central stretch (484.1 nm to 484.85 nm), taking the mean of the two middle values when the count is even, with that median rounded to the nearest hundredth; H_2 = 2.57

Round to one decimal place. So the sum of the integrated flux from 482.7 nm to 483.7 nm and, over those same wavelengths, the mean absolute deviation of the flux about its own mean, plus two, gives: 4.6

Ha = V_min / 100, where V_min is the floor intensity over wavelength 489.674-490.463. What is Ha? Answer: 0.0243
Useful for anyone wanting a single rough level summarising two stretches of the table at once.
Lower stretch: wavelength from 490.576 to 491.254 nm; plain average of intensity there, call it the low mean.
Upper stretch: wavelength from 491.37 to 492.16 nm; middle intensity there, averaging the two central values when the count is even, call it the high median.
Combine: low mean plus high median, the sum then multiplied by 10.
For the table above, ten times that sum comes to 48.4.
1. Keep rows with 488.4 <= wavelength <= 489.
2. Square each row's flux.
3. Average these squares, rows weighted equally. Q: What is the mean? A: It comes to 5.7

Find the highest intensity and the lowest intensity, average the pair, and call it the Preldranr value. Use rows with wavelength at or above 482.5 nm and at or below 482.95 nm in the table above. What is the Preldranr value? 2.64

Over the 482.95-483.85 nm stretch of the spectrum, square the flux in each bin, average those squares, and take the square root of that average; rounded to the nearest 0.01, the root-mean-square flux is 2.60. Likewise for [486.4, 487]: 2.35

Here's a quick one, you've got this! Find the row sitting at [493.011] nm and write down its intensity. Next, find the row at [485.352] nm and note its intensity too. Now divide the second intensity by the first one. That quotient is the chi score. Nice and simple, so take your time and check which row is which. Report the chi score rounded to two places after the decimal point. 0.93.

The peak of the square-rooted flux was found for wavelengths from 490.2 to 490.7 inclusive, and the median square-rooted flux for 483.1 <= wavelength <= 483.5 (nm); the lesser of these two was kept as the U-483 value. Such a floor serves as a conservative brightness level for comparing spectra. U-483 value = 1.62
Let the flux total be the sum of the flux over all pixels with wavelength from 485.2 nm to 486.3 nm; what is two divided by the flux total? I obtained 0.090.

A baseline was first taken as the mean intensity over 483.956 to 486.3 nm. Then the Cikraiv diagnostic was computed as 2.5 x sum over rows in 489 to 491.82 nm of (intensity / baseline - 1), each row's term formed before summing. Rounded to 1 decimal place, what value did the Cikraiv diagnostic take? 2.0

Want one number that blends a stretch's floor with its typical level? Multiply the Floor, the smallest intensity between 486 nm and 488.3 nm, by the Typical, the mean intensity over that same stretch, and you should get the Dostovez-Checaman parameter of 4.0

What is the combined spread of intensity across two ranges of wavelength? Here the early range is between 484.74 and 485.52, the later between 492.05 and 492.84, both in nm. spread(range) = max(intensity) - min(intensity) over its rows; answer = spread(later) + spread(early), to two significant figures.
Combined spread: 0.64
